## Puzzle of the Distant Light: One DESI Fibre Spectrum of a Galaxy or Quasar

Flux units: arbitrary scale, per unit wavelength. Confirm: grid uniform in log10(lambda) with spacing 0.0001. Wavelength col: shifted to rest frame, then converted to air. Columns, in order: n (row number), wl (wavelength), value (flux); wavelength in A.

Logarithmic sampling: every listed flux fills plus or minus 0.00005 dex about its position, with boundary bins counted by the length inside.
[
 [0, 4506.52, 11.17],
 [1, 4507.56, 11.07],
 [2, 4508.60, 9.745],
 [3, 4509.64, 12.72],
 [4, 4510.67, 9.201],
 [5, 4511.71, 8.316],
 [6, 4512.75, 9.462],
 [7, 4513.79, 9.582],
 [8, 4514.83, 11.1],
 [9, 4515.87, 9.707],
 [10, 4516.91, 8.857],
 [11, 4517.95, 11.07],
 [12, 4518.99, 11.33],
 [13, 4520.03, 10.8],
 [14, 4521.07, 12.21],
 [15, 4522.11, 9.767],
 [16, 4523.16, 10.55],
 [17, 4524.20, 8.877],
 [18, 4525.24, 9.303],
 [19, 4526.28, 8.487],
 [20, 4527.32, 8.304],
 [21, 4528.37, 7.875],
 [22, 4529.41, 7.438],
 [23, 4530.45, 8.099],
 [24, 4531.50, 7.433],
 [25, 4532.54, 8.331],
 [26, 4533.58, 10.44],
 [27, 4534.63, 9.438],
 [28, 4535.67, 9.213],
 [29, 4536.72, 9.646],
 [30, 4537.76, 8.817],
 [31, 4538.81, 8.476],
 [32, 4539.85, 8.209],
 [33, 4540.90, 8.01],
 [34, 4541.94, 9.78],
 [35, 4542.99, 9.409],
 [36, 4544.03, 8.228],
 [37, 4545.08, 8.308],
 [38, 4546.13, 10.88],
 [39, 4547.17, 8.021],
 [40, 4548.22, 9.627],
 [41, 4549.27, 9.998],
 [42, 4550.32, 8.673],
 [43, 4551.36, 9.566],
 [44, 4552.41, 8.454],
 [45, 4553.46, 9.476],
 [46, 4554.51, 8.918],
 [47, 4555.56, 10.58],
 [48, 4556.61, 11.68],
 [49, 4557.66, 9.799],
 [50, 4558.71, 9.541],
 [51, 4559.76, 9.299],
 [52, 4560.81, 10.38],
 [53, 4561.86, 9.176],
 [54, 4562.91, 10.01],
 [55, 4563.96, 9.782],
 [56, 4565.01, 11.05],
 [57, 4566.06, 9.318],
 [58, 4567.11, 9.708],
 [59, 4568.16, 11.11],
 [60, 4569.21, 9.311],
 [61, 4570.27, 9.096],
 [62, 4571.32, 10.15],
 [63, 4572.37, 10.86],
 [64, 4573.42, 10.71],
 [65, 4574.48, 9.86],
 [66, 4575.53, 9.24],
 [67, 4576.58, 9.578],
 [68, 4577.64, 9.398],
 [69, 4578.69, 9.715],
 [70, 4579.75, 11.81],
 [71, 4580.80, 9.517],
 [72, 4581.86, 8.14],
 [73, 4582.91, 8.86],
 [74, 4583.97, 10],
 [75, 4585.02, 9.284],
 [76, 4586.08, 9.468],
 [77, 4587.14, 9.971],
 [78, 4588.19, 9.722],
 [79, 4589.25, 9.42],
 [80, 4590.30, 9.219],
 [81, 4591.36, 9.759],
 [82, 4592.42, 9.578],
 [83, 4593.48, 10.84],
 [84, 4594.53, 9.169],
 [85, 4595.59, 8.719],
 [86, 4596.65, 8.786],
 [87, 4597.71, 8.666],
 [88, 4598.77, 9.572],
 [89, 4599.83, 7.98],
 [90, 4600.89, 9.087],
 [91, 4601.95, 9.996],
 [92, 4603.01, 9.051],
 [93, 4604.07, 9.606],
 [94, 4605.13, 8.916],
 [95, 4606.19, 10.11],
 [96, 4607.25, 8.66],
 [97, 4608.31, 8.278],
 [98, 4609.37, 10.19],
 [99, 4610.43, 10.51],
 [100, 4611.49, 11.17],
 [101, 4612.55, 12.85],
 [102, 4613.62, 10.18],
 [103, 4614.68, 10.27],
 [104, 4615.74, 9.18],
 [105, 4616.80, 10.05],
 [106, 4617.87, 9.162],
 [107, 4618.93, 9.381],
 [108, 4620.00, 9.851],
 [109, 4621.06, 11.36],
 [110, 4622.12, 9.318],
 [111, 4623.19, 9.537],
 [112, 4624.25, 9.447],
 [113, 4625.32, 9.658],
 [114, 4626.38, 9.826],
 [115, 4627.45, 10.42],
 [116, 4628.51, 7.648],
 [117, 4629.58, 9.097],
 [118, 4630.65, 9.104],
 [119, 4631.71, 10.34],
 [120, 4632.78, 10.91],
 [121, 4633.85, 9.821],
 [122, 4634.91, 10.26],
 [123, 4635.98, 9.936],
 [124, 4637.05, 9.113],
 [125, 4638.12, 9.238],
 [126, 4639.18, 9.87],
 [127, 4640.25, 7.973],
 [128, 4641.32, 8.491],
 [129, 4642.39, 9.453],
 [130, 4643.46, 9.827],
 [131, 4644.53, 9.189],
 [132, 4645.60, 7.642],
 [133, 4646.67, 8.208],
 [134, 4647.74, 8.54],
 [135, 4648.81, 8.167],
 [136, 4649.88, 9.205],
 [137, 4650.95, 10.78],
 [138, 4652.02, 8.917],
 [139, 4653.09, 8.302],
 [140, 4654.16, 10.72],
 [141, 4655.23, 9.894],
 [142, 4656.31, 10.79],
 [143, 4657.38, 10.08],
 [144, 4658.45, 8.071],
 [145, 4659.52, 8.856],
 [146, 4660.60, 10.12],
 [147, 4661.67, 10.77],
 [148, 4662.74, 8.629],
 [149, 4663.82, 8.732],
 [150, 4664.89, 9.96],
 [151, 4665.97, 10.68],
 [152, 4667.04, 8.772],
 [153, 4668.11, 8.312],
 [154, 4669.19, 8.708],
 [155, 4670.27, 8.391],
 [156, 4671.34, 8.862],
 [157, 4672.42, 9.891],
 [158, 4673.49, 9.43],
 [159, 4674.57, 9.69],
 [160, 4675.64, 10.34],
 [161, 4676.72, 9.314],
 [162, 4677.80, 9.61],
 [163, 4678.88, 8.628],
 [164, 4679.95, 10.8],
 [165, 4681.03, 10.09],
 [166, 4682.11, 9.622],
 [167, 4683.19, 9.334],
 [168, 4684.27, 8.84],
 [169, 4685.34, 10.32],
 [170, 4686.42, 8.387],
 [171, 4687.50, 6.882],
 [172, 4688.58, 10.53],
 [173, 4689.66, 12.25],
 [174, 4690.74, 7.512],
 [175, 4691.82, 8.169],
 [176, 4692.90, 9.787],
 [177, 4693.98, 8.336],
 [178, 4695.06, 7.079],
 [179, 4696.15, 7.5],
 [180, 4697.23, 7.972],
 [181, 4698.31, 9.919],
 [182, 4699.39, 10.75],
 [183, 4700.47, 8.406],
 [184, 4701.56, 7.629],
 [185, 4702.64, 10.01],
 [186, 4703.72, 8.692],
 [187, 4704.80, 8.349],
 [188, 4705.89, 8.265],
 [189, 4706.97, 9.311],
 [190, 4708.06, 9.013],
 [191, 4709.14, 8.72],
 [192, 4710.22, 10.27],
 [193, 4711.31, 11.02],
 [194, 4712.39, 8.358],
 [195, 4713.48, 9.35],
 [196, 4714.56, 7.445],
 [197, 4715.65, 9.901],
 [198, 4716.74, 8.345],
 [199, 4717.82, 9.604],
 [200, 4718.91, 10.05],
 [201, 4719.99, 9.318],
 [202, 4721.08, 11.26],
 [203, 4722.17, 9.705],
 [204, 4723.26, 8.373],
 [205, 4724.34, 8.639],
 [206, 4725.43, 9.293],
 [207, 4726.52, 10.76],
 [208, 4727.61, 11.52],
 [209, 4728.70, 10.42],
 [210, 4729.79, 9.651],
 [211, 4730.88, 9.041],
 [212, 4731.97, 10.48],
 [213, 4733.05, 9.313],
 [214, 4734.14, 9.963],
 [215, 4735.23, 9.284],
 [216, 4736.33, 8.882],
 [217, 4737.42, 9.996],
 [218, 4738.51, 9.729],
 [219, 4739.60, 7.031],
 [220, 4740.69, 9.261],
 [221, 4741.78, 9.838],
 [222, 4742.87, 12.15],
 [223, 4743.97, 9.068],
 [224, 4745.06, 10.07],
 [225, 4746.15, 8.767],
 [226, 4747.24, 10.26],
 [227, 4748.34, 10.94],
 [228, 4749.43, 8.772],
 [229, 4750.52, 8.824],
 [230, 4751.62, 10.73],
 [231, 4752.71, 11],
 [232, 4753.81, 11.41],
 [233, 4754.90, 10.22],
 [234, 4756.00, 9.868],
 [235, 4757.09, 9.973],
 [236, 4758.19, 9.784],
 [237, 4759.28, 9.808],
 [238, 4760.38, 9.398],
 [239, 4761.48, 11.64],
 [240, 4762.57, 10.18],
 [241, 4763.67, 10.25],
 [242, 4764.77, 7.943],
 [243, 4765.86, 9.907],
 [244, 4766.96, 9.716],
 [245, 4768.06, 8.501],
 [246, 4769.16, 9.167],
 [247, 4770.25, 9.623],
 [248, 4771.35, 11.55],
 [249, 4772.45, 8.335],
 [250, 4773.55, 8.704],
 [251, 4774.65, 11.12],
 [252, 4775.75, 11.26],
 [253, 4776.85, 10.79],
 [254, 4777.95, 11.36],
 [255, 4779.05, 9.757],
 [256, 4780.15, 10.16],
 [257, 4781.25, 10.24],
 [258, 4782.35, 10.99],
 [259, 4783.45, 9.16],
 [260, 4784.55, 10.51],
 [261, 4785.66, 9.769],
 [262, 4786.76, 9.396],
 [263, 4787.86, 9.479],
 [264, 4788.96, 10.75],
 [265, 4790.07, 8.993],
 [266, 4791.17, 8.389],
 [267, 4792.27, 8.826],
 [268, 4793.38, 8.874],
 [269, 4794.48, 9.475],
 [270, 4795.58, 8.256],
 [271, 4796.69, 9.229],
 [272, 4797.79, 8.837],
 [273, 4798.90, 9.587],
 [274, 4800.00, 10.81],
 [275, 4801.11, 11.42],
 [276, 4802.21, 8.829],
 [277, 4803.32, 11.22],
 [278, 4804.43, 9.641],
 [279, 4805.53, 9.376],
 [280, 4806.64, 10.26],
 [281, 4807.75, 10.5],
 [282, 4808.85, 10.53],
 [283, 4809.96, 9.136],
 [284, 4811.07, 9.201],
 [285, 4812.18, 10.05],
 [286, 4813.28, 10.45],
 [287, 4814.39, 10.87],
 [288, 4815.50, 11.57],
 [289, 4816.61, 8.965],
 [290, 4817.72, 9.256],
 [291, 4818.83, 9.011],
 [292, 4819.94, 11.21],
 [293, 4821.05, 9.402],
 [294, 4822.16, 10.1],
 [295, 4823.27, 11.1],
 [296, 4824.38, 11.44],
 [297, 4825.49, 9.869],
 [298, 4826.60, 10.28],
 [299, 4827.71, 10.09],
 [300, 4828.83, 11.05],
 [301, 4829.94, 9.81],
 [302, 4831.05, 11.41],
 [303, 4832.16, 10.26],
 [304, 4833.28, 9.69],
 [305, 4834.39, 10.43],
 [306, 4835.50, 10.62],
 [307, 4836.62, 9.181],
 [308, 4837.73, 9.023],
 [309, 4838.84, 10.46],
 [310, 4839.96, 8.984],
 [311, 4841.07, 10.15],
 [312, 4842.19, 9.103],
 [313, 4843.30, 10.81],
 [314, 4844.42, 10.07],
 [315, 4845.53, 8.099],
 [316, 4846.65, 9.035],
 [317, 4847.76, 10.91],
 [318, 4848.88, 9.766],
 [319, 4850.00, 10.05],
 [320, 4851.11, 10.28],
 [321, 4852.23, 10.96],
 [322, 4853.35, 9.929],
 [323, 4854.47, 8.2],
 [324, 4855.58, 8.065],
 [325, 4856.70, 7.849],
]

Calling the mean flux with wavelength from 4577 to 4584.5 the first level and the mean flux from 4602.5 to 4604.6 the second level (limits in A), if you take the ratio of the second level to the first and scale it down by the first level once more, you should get 0.101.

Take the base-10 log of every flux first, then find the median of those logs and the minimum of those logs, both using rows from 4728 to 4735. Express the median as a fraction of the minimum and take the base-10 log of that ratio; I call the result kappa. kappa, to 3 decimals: 0.016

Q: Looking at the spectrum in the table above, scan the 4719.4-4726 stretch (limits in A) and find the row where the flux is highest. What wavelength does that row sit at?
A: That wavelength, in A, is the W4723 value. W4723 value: 4721.08 A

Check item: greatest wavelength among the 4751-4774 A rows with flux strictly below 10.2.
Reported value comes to 4773.55 A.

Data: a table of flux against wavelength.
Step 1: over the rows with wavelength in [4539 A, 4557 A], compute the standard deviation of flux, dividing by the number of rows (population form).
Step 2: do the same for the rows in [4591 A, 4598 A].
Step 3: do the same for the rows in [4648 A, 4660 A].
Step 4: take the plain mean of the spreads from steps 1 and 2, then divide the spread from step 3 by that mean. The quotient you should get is 1.1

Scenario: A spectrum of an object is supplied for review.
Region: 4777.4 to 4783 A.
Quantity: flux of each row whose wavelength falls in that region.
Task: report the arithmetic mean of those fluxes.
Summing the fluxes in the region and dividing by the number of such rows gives 10.5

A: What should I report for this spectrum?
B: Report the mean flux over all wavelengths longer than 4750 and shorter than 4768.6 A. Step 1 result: 9.95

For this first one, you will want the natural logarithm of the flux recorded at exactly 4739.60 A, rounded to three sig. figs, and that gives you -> 1.95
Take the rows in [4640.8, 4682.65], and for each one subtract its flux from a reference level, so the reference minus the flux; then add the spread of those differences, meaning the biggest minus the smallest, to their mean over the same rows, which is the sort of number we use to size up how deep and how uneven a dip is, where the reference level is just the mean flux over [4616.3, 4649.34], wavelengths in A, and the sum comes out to 3.2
